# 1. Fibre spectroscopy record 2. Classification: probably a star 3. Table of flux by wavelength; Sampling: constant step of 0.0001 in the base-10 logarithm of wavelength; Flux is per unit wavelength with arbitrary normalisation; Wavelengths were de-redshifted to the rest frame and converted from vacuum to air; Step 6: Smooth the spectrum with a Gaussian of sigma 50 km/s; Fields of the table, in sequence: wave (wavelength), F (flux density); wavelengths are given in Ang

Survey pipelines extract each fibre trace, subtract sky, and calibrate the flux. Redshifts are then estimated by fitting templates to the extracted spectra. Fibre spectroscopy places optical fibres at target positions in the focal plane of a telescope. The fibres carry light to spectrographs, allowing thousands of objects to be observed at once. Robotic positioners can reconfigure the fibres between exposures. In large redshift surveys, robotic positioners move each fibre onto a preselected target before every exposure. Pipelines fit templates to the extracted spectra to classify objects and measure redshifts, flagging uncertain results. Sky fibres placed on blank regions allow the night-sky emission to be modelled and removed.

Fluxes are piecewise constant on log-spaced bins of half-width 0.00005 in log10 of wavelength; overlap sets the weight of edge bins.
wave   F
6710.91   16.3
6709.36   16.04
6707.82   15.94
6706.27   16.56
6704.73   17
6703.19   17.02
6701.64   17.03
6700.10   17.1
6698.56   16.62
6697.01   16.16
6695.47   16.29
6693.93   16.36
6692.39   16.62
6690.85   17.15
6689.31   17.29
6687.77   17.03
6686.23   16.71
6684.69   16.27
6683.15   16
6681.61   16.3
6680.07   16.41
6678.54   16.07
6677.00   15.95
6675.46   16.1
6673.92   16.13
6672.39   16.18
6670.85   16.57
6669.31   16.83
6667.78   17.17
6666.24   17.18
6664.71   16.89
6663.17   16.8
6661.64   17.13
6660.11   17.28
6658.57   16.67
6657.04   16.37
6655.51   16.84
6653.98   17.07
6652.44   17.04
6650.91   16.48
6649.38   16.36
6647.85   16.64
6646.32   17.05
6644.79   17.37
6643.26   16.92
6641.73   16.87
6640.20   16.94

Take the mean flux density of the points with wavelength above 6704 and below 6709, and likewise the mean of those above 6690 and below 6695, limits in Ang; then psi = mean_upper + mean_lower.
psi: 33.2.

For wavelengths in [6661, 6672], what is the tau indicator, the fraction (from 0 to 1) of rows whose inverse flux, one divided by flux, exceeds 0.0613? 0.0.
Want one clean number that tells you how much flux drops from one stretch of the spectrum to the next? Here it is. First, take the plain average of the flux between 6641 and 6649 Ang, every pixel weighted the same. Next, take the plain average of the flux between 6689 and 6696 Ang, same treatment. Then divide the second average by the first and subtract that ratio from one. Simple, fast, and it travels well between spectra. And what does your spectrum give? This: 0.013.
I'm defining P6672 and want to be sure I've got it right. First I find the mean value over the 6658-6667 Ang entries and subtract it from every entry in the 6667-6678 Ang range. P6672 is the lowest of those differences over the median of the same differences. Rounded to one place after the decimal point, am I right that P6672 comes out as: 1.3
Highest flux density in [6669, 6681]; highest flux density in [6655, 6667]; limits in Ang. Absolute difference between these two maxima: 0.45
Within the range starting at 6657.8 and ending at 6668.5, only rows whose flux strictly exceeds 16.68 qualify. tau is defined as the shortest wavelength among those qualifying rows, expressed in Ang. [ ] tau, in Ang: 6660.11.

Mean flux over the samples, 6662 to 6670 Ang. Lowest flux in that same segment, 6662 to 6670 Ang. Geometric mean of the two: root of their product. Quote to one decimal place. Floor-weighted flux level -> 16.9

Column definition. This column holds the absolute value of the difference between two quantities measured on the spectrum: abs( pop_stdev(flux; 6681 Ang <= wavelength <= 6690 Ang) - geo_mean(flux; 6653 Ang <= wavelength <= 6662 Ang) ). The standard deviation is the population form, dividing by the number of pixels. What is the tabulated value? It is 16.4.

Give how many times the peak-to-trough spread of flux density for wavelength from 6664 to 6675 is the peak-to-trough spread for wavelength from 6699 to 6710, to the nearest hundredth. 0.91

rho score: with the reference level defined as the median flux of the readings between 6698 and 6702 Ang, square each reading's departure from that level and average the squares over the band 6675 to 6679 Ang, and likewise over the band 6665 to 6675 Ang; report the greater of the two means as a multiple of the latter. 3.2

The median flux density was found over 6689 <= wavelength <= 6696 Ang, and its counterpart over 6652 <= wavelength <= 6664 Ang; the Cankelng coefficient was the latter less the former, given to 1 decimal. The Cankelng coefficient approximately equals 0.3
